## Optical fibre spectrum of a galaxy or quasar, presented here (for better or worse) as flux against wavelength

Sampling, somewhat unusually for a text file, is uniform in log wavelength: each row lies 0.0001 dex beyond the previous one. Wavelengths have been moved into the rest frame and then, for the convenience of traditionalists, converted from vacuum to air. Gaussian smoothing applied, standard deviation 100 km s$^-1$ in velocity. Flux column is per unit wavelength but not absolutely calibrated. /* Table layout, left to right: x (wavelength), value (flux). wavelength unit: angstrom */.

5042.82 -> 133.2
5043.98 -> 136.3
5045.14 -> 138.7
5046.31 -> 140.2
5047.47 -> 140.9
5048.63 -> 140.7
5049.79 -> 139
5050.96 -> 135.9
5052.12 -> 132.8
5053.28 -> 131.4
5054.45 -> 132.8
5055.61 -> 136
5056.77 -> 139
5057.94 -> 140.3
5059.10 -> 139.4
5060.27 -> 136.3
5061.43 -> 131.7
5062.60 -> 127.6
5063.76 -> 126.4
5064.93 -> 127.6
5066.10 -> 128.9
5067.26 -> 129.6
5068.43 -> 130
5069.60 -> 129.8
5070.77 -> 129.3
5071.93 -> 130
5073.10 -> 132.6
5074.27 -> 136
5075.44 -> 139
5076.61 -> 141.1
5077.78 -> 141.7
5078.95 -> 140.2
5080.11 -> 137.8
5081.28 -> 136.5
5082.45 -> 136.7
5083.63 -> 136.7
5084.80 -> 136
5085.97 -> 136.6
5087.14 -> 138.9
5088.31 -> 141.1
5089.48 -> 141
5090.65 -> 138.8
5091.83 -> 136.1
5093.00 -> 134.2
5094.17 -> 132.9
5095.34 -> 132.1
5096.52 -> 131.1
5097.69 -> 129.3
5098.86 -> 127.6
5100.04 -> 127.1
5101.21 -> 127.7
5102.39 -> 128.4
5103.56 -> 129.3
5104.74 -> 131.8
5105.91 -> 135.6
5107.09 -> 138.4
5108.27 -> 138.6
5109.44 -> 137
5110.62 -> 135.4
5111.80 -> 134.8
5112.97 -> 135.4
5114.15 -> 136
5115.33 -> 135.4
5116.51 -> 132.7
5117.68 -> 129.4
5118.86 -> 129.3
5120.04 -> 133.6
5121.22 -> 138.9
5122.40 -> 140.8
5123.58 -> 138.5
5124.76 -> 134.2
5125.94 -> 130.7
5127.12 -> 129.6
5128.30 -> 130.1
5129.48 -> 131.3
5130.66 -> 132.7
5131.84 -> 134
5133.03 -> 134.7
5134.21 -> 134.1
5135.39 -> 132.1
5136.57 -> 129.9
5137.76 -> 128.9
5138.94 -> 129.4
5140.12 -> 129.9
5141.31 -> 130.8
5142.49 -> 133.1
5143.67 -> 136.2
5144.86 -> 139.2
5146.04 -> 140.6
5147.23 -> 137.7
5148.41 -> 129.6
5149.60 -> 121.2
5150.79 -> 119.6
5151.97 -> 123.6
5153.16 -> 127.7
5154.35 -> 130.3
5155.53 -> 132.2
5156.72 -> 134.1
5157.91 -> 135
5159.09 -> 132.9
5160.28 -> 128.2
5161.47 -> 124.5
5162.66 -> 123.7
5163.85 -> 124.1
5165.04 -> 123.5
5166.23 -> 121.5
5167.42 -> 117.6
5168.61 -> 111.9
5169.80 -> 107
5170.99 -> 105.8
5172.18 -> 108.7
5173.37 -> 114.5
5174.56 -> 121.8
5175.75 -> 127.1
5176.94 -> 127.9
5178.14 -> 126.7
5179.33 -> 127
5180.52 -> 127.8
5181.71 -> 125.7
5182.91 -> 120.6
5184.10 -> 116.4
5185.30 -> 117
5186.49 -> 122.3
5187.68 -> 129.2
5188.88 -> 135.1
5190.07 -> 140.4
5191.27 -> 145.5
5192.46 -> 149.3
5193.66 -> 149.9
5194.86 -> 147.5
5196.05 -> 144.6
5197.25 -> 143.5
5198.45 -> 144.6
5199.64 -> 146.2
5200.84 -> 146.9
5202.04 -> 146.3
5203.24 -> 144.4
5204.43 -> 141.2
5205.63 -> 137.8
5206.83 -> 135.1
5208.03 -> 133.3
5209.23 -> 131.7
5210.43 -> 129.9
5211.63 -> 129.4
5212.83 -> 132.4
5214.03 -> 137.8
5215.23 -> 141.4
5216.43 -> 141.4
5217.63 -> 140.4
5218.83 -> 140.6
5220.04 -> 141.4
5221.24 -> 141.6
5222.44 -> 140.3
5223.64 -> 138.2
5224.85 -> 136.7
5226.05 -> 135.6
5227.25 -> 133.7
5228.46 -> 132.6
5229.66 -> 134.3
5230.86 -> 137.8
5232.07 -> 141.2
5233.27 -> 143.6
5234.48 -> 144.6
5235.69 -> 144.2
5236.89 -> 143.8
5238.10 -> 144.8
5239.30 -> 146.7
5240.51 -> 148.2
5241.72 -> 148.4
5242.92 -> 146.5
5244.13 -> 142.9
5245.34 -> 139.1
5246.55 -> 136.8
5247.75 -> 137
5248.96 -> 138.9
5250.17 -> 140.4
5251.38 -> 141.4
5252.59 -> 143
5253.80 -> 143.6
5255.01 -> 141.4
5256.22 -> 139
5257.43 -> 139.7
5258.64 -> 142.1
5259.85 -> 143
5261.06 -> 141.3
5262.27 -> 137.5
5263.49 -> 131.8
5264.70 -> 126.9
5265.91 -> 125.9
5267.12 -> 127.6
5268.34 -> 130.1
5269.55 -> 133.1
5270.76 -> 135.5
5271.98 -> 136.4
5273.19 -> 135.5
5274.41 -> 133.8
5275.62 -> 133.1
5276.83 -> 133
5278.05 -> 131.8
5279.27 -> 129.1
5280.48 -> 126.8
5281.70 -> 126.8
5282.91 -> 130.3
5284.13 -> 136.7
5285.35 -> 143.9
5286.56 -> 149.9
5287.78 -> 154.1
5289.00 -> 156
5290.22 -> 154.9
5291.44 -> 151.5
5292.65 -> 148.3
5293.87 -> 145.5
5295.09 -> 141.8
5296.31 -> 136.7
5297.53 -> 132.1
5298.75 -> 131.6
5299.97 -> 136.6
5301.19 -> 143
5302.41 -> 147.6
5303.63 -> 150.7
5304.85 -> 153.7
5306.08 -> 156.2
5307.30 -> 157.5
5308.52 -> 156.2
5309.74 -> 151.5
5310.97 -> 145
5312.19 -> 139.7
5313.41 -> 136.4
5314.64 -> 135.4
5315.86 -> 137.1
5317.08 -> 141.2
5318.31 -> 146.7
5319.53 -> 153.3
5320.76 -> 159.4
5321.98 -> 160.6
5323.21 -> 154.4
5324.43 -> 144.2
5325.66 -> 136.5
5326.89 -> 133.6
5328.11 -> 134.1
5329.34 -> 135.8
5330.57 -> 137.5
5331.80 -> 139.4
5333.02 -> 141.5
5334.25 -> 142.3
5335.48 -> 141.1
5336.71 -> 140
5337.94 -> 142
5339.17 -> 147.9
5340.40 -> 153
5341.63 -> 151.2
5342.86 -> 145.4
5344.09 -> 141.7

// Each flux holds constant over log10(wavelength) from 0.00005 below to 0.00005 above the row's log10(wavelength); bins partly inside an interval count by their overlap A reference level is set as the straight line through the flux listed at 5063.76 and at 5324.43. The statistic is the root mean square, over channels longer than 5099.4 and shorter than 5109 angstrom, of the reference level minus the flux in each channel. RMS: 5.2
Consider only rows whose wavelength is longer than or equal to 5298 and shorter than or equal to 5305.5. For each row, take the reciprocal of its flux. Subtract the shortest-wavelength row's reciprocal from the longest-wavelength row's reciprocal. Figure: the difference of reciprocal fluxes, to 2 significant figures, -0.0011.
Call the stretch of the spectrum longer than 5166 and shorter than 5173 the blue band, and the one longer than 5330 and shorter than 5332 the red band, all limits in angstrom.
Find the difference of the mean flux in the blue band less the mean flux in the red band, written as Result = -26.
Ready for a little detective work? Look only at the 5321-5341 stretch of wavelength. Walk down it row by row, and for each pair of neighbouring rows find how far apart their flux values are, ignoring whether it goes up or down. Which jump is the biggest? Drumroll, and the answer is 10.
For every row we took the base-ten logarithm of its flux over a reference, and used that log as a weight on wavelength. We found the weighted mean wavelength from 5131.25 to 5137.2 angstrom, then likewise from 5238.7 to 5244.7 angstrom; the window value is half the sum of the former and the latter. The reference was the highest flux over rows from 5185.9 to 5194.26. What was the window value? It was 5188.4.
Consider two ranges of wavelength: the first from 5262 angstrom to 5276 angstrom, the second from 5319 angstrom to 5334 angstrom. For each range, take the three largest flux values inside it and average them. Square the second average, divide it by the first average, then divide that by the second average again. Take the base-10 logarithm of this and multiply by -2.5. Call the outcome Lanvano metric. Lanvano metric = -0.16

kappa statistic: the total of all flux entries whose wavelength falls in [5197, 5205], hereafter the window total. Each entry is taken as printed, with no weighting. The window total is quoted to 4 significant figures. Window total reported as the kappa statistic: 1013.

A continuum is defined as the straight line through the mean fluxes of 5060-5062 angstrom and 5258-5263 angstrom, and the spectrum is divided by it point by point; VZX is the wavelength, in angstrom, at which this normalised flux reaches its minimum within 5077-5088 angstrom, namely 5084.80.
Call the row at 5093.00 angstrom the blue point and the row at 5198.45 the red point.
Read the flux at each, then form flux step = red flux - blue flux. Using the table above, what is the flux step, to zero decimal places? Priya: 10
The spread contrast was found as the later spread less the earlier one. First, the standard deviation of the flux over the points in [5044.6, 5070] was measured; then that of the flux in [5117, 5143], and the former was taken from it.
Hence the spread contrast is -1.6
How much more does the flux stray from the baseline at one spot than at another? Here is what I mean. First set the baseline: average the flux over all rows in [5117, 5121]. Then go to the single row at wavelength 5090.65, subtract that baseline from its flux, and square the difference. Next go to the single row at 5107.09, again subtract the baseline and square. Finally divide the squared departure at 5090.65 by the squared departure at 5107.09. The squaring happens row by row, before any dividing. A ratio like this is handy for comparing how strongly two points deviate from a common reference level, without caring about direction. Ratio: 1.1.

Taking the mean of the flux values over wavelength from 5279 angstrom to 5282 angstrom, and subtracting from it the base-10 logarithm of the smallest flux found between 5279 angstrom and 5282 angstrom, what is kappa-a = 125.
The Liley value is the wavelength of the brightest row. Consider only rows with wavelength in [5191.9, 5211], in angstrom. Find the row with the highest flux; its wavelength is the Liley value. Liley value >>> 5193.66 angstrom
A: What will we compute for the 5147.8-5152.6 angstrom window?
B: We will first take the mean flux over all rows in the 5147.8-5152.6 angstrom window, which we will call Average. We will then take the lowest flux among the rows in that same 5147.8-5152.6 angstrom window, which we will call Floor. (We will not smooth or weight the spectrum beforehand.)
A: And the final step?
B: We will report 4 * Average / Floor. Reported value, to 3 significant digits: 4.13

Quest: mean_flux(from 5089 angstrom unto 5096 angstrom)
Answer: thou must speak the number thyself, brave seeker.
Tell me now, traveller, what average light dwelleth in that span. 136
